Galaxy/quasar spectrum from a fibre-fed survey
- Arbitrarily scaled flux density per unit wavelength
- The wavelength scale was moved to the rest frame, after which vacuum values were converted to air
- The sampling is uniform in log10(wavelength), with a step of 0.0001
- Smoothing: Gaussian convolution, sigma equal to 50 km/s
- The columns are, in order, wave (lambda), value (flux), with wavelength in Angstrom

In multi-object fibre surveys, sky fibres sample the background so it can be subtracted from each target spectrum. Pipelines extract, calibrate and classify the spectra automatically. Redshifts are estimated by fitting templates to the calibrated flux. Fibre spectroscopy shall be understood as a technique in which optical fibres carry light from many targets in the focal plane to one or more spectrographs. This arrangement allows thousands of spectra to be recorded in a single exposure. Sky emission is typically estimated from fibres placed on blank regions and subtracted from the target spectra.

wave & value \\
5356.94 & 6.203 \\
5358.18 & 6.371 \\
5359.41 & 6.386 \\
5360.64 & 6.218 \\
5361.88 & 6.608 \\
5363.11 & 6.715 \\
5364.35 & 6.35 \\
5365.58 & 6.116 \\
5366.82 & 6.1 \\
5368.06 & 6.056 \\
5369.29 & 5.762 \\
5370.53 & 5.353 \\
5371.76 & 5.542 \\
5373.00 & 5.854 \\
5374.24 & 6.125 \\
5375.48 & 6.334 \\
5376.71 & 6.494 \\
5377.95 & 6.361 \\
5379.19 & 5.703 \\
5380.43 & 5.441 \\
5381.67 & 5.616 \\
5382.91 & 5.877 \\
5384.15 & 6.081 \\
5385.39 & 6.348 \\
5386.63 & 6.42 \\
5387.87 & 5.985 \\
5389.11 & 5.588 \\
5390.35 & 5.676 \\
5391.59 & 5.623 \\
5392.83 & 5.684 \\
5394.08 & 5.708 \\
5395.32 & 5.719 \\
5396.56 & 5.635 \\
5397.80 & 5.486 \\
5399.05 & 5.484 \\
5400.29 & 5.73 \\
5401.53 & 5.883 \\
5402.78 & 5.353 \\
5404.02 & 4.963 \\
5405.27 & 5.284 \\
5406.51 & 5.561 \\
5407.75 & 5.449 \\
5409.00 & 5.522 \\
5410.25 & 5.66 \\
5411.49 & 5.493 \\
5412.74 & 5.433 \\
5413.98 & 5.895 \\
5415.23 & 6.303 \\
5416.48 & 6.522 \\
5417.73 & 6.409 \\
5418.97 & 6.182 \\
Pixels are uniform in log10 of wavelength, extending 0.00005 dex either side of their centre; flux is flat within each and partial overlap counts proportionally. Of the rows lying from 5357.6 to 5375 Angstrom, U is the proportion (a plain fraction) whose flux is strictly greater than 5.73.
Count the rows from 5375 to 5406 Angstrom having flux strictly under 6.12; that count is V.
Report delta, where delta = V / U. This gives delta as 23.3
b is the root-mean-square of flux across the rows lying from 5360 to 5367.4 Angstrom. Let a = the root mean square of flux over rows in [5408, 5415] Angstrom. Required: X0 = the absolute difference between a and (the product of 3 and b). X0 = 13.5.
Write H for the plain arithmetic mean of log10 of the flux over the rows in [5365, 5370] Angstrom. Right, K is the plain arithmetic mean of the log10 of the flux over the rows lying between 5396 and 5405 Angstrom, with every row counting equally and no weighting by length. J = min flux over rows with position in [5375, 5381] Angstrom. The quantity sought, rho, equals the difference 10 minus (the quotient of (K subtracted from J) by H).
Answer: 4.0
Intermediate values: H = 0.779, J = 5.441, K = 0.740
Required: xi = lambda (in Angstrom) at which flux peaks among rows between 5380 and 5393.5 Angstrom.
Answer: 5386.63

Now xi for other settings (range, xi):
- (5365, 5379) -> 5376.71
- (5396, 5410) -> 5401.53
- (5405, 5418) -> 5416.48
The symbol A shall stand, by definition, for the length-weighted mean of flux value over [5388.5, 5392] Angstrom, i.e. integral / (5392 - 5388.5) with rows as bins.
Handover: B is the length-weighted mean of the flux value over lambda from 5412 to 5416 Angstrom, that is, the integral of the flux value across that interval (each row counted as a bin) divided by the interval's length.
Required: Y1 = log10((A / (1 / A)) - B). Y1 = 1.41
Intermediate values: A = 5.63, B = 5.88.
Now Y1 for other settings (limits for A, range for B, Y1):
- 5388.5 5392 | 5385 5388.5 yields 1.41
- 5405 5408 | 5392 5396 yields 1.38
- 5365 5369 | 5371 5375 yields 1.49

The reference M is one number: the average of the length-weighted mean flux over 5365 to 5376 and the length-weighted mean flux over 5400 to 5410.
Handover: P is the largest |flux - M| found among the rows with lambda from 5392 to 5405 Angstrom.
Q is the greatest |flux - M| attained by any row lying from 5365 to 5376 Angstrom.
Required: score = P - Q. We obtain 0.1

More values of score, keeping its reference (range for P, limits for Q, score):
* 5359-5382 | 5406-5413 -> 0.8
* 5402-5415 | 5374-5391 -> -0.1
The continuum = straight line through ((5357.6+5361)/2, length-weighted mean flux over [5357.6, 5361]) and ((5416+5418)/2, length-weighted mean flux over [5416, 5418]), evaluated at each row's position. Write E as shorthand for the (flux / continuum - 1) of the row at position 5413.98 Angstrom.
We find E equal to -0.09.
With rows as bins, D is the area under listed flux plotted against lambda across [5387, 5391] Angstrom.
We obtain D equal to 23.2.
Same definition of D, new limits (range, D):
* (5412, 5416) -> 23.5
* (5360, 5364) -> 26.0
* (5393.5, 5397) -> 19.9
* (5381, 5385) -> 23.5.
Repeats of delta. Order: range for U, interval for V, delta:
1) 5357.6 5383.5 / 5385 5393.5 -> 6.6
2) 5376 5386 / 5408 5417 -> 8.0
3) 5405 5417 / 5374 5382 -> 10.0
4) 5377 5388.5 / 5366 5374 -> 9.0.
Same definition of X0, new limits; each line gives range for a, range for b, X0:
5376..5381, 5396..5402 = 10.9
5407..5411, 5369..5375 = 11.7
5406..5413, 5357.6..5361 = 13.5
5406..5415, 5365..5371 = 12.1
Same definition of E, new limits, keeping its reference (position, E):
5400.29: -0.11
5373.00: -0.08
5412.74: -0.16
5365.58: -0.04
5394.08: -0.11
